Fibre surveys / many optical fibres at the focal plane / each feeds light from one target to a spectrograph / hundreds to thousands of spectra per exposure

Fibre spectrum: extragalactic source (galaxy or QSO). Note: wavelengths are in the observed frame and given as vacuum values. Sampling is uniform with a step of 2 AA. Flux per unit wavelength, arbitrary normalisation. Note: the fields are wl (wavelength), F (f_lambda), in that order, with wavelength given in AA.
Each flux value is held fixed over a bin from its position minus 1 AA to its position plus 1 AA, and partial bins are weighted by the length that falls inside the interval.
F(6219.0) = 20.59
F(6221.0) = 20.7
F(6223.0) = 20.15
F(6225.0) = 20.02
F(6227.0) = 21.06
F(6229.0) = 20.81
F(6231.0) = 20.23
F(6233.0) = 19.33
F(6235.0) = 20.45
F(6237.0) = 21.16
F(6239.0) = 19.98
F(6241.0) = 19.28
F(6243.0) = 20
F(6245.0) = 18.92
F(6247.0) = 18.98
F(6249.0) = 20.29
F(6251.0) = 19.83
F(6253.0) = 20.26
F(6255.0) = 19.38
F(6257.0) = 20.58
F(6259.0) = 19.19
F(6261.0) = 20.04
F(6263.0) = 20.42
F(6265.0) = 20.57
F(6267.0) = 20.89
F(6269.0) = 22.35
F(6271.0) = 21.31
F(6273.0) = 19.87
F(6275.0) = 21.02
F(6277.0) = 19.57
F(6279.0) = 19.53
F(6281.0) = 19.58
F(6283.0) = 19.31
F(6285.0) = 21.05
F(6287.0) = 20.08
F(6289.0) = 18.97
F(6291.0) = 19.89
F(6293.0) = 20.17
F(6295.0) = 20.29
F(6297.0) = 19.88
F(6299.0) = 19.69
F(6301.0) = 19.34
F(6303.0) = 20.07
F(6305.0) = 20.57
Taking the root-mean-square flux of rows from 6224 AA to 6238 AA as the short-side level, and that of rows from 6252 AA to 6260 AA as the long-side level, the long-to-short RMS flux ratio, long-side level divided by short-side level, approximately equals 0.97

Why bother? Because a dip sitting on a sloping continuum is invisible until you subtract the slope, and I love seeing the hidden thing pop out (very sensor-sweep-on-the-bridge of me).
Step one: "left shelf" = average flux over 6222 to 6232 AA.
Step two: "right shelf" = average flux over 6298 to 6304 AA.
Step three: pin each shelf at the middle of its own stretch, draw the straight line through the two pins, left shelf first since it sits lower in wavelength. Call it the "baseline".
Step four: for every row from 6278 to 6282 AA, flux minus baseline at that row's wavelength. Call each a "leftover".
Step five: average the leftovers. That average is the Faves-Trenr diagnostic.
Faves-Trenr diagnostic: -0.36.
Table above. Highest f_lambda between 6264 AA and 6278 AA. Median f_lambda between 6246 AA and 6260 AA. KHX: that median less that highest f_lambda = -2.52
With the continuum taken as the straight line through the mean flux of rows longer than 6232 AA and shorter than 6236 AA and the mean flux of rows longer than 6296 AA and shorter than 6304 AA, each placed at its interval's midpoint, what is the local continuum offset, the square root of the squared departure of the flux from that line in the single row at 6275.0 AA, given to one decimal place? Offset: 1.2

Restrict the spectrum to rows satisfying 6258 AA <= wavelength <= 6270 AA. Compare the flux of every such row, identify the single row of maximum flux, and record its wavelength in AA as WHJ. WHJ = 6269.0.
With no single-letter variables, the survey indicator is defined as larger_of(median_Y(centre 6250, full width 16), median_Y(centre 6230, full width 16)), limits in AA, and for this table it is 20.3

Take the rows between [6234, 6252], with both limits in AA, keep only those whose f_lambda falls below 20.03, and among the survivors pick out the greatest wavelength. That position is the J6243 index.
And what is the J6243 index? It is 6251.0 AA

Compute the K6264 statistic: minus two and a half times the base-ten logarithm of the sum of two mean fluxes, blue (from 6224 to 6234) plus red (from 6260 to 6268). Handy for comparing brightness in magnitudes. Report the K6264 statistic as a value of -4.026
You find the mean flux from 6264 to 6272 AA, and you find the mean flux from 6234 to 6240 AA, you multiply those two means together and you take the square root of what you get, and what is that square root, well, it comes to 20.9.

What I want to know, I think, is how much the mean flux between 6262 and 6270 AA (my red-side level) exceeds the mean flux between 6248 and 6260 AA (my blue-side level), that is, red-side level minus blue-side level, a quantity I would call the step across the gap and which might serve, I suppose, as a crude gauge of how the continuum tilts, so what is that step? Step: 1.1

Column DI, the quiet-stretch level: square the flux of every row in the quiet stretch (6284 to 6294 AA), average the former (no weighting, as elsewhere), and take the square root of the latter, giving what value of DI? 20.0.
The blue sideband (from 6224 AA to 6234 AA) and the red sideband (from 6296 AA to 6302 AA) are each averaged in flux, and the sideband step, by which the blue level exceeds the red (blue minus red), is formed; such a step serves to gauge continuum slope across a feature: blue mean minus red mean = 0.65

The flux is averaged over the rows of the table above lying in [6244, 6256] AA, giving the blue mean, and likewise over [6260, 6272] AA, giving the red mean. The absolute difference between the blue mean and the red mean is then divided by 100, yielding 0.013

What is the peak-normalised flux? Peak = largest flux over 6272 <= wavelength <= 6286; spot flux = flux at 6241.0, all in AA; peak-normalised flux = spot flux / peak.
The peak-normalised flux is 0.92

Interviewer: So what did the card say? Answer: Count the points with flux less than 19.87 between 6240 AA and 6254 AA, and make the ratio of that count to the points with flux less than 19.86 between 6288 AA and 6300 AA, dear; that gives 2.0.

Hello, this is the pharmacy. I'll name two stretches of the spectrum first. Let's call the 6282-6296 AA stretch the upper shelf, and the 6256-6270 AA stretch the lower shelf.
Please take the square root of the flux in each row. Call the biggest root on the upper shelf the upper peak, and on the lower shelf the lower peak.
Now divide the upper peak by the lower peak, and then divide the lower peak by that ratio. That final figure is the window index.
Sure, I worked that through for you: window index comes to 4.87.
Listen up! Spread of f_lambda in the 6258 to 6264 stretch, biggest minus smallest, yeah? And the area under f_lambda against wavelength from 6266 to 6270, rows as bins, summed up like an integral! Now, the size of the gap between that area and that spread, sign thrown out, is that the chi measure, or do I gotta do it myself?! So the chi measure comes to 85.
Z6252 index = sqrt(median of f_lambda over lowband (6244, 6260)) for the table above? 4.43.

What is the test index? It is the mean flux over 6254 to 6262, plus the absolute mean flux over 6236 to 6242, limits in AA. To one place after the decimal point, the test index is 39.9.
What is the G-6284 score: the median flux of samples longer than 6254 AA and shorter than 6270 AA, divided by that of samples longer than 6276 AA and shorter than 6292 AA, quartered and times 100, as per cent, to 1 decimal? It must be 26.2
